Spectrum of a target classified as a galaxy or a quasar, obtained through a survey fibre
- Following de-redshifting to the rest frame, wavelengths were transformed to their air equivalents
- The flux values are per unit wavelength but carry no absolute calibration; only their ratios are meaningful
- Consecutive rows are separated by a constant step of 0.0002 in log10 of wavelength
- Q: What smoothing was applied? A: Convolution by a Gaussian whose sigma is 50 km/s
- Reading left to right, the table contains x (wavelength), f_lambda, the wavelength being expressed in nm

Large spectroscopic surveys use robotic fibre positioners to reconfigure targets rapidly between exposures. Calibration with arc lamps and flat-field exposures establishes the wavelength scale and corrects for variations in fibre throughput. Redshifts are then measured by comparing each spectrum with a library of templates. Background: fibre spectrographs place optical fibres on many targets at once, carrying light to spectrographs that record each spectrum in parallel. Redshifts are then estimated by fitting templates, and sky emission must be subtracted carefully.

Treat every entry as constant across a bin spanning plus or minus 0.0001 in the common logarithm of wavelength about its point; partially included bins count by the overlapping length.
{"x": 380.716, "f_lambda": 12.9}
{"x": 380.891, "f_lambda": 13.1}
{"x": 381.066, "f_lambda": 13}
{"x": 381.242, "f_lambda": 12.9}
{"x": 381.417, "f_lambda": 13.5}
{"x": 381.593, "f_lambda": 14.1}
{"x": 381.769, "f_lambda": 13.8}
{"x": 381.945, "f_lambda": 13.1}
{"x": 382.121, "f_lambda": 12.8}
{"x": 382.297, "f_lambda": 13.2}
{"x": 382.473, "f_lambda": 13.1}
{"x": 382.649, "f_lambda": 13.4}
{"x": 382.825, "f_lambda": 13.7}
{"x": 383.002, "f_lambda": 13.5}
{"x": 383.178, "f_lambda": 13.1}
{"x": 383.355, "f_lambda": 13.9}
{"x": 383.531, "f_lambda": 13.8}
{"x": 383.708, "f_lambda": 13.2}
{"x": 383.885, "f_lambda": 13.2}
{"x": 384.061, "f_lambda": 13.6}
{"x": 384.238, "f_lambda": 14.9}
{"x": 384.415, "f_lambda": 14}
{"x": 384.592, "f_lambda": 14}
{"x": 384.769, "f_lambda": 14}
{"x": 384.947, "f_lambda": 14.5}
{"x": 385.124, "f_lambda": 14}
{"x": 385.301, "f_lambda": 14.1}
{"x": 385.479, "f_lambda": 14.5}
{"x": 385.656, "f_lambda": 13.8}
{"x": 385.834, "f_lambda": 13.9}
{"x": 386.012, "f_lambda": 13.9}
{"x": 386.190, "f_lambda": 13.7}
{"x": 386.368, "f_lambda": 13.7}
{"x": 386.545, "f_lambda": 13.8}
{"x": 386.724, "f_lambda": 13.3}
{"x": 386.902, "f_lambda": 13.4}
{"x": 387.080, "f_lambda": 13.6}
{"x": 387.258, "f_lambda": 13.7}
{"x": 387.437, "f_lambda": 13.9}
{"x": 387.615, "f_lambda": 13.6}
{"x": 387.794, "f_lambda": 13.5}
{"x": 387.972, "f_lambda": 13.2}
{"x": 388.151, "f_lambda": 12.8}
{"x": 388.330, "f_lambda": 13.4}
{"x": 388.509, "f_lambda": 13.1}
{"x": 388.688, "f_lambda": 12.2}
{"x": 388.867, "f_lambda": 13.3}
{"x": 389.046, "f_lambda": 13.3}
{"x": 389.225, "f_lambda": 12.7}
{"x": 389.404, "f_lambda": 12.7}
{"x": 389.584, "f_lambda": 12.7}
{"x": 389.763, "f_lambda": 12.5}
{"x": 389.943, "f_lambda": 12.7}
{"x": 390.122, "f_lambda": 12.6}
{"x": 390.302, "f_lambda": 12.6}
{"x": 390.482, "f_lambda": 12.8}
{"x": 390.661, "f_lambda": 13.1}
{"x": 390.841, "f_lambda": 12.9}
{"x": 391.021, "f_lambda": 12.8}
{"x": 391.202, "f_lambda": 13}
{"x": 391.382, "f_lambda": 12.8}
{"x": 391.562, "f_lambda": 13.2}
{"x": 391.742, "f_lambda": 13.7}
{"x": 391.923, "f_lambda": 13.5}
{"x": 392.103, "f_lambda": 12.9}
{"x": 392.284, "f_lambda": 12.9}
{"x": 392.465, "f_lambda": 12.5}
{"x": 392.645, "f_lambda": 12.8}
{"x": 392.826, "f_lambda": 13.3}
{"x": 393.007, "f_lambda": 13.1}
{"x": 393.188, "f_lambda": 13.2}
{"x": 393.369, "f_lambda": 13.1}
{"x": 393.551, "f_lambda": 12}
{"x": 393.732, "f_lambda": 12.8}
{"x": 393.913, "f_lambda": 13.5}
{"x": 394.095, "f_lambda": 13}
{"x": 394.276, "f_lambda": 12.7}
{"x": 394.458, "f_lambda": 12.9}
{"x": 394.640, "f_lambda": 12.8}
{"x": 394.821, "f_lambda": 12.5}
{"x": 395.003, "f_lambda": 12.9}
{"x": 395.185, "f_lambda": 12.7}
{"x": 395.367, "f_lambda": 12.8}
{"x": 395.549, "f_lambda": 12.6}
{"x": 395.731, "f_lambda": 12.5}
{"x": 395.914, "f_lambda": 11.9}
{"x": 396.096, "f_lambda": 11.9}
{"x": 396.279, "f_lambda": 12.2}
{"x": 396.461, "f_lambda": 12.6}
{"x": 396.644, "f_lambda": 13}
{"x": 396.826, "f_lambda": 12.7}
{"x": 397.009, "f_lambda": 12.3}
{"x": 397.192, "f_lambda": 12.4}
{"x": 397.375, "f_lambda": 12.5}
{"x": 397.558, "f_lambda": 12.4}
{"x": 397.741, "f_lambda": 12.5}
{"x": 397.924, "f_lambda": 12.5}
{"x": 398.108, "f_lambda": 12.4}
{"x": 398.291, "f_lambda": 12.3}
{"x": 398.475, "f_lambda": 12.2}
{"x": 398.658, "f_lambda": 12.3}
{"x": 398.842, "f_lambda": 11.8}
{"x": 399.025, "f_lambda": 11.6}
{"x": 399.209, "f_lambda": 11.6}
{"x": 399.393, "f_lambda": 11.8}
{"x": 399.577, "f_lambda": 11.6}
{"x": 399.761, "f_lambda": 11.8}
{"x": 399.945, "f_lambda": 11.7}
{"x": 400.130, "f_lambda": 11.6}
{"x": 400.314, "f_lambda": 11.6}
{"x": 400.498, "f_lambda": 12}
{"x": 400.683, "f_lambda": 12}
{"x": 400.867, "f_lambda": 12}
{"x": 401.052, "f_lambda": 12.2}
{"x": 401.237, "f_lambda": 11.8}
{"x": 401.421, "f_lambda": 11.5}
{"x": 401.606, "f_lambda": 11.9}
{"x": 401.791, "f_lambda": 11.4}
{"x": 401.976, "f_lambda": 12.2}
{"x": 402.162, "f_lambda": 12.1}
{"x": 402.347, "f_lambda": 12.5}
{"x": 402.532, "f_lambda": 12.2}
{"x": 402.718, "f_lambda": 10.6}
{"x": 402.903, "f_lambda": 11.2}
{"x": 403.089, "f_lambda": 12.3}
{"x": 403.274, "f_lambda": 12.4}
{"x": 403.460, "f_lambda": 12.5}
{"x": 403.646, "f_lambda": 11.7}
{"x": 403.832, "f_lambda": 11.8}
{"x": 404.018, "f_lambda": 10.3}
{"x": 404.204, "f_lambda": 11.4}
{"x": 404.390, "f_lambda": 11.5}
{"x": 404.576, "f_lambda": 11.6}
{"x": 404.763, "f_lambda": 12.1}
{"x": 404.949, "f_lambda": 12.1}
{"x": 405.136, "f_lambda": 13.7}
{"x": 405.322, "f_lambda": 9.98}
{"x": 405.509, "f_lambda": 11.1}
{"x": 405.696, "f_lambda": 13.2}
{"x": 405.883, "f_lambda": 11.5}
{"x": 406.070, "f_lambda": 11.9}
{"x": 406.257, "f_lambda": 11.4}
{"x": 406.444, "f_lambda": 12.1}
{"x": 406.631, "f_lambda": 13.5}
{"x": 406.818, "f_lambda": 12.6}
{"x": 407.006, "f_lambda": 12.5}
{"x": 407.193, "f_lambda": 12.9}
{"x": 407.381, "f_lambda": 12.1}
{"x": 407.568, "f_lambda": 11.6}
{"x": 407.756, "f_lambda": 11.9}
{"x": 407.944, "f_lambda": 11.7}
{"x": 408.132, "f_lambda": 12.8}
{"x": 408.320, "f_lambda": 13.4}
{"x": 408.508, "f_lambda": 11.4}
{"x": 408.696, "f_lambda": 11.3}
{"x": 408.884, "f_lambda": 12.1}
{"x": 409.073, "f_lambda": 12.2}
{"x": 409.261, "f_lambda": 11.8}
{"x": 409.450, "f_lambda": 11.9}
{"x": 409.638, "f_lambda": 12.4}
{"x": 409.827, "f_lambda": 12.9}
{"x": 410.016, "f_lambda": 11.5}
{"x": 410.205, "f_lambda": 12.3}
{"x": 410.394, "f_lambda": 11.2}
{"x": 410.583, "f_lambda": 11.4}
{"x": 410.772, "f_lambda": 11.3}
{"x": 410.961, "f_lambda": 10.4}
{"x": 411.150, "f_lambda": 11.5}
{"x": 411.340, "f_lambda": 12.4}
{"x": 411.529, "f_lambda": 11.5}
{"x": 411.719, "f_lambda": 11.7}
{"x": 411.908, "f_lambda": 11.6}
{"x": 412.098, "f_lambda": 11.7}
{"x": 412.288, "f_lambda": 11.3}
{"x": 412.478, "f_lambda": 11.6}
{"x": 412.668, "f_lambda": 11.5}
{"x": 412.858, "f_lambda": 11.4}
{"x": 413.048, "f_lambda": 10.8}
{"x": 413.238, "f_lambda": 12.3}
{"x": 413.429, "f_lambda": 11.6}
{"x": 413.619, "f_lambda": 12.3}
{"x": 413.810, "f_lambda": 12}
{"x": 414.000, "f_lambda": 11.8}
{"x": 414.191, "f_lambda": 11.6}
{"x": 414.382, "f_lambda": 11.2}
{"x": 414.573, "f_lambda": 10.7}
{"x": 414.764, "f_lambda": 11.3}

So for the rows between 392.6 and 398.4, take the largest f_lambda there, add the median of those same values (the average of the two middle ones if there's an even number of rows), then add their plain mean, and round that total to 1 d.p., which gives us 38.8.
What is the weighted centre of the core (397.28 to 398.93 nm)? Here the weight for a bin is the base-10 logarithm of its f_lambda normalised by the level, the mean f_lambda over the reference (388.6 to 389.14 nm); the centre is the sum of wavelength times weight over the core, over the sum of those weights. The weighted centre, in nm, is 398.24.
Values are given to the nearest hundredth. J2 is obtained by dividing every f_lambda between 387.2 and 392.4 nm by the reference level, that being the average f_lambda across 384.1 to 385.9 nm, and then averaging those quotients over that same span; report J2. 0.92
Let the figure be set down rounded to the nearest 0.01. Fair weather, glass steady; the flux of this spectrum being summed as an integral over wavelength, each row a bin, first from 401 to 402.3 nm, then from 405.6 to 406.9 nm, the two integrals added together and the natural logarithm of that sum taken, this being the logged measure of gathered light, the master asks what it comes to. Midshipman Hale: 3.45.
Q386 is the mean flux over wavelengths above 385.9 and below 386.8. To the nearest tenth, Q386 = 13.7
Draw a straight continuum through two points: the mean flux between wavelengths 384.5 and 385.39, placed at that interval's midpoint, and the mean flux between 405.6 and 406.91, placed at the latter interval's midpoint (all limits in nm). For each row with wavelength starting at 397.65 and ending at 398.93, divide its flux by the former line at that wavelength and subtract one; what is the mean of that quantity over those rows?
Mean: -0.054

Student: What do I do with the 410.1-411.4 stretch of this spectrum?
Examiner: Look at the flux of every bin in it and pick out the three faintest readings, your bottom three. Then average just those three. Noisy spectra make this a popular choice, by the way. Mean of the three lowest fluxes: 11.0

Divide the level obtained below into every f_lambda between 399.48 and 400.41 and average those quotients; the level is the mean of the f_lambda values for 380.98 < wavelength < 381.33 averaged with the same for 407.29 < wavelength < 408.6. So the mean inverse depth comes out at 1.08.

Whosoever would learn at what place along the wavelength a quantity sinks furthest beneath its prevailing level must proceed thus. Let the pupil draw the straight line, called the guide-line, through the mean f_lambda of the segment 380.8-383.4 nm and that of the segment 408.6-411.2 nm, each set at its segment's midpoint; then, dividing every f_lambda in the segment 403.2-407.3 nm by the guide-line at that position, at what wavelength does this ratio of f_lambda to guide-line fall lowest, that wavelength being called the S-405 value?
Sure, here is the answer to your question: 405.322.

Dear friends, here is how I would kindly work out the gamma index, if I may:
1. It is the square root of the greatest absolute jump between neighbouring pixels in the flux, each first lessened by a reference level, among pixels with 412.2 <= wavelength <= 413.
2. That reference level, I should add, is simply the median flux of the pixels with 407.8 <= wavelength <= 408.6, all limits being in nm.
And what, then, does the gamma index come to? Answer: 0.55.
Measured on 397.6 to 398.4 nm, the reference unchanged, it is 0.32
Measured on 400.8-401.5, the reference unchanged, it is 0.63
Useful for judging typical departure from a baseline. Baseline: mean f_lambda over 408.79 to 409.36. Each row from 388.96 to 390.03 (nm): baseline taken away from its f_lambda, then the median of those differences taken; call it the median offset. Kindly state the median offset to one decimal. 0.7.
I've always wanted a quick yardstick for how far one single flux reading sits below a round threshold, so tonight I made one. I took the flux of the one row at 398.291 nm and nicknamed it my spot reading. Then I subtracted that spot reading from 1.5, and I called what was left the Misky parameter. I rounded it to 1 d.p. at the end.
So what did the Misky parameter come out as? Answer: -10.8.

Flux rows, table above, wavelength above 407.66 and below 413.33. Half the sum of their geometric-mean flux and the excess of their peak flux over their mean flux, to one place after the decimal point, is 6.7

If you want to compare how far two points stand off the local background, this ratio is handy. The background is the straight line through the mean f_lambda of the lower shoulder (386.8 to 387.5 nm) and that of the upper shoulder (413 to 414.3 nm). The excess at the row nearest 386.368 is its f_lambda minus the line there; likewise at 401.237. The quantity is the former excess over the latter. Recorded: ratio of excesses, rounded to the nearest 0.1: 0.0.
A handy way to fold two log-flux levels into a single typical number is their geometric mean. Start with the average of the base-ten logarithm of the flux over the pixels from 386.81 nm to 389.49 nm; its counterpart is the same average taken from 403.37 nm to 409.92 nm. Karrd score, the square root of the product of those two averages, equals 1.10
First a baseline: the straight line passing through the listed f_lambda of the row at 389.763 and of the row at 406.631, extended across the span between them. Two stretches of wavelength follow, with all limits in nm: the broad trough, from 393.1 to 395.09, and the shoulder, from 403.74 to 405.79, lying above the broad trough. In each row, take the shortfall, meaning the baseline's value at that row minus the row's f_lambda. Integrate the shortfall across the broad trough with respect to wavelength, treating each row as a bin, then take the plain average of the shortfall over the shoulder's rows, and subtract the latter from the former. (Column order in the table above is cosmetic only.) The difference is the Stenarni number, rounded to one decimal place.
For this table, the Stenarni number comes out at -1.9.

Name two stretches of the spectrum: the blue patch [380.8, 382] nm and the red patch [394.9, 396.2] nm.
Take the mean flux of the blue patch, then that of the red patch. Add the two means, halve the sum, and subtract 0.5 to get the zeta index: 12.4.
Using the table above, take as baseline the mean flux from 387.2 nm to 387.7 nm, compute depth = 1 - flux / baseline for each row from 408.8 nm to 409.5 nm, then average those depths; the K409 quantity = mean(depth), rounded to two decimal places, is 0.13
